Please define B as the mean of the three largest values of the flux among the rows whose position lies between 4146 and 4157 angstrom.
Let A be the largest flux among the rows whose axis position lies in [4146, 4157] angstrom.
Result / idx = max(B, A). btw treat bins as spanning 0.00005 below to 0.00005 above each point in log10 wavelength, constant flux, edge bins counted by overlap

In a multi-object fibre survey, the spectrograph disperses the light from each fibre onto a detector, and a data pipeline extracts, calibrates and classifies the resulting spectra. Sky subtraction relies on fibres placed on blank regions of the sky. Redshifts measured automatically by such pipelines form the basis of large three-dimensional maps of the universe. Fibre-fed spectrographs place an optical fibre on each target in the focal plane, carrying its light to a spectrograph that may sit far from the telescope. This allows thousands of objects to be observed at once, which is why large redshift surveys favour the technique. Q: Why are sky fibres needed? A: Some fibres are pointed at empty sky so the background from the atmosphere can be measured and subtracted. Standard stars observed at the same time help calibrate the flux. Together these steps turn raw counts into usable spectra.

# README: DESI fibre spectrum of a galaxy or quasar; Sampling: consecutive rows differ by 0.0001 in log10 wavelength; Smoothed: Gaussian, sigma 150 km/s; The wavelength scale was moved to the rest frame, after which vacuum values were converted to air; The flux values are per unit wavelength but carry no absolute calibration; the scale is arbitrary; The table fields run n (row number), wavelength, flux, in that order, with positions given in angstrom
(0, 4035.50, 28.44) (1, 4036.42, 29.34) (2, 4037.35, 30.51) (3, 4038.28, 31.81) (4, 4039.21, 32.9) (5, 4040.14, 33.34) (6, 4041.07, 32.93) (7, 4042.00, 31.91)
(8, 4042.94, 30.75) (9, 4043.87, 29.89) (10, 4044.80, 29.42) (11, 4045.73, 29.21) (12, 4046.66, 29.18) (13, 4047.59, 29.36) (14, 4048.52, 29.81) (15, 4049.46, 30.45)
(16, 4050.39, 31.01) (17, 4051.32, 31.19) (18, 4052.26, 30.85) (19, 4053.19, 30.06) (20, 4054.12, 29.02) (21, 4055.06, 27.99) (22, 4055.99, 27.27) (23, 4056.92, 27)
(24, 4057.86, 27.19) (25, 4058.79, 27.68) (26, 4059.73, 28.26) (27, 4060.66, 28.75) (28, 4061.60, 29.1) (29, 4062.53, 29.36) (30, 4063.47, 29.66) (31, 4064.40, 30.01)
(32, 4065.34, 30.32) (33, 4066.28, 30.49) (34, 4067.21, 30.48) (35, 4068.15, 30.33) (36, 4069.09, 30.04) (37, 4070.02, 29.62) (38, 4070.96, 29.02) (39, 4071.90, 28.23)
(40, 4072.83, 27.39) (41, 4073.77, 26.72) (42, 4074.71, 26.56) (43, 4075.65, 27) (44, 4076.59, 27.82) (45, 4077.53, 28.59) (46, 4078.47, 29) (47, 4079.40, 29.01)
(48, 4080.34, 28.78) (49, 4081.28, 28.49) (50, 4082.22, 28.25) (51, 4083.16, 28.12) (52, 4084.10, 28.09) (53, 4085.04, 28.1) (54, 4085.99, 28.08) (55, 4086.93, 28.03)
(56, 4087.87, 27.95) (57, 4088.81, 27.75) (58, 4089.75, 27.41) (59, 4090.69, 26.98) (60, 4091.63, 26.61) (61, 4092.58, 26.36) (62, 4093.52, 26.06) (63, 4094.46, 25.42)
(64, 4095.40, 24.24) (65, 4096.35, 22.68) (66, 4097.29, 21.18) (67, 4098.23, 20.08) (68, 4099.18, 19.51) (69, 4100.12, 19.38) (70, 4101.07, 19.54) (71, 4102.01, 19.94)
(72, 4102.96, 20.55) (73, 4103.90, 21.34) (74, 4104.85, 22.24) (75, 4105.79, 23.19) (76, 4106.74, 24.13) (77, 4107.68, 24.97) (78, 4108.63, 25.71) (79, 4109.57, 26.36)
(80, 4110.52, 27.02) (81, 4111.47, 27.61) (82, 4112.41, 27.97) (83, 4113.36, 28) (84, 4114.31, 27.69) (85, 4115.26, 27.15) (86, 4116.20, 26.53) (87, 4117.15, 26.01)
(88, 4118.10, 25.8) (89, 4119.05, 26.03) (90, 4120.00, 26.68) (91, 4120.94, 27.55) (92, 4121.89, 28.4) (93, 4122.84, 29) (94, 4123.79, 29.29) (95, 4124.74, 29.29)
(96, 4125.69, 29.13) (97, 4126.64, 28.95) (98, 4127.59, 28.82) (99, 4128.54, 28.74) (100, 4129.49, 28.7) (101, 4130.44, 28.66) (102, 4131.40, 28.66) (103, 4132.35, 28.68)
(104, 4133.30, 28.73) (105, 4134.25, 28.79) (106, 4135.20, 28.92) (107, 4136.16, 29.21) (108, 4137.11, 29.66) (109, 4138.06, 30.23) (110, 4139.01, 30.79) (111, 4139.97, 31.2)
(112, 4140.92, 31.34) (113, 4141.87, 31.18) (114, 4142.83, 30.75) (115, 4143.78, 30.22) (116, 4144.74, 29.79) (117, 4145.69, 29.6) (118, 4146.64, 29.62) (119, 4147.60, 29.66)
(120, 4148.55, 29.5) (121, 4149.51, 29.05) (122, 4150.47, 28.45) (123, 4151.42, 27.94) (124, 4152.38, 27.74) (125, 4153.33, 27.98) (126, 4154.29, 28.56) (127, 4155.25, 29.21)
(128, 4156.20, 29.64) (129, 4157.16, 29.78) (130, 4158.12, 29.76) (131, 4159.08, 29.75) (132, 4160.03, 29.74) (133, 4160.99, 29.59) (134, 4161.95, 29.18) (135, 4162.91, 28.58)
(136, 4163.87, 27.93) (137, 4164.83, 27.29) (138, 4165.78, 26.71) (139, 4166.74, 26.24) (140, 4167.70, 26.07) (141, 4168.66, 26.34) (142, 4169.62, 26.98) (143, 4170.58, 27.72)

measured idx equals 29.7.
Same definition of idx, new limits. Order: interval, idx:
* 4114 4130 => 29.3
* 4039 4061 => 33.3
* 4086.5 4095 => 28.0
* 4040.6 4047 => 32.9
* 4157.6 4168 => 29.8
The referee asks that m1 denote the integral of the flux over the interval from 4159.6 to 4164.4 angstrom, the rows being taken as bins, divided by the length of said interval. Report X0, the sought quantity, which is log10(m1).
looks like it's 1.46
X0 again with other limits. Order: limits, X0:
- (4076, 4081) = 1.46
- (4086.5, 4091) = 1.44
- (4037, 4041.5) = 1.51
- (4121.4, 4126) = 1.46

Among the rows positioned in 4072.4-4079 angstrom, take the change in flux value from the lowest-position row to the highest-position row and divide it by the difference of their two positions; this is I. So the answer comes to 0.29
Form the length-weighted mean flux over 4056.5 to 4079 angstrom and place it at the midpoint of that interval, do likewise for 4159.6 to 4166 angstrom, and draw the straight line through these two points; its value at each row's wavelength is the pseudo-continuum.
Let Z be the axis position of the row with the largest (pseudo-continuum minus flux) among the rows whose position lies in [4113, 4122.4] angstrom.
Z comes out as 4118.10 angstrom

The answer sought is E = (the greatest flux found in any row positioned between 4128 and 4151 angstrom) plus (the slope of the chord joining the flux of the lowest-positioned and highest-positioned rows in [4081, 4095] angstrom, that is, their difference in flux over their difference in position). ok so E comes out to 31.1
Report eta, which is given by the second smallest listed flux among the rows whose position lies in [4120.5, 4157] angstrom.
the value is 27.74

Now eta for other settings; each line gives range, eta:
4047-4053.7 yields 29.81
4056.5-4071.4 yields 27.19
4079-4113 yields 19.51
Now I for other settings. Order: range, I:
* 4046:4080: -0.01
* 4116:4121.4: 0.22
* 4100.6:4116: 0.54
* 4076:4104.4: -0.24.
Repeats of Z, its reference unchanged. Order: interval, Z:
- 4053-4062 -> 4056.92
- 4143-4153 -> 4152.38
